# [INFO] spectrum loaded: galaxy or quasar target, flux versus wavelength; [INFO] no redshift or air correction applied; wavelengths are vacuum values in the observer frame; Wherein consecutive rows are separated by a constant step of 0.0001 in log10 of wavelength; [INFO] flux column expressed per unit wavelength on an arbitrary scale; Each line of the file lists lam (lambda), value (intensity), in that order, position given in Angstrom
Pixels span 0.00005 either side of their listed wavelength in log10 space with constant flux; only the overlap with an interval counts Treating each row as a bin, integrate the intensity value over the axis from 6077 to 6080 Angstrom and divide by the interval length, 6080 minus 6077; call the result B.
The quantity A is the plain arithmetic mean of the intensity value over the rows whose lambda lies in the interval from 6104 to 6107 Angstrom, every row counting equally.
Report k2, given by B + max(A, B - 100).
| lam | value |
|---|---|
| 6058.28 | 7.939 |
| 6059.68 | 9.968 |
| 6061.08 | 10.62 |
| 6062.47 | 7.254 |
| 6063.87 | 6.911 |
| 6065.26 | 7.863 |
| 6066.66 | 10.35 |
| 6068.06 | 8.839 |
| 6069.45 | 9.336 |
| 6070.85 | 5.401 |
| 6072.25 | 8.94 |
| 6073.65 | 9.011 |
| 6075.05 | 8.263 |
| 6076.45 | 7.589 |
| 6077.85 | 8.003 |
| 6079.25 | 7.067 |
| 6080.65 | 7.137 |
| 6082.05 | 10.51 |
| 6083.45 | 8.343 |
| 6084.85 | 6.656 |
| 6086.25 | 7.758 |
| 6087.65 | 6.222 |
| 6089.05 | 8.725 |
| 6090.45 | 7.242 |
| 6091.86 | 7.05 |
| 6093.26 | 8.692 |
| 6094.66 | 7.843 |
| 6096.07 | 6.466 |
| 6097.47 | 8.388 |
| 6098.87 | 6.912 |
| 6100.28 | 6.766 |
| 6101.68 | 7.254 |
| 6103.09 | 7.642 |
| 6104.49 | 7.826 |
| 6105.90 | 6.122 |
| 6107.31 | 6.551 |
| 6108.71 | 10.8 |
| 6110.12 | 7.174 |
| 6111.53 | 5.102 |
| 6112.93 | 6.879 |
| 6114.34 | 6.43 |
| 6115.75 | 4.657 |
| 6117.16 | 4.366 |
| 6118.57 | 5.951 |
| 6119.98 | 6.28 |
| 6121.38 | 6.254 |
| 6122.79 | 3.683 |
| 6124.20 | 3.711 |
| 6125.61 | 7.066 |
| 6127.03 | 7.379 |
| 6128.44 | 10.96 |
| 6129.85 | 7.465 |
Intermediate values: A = 7.0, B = 7.5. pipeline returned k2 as 14.5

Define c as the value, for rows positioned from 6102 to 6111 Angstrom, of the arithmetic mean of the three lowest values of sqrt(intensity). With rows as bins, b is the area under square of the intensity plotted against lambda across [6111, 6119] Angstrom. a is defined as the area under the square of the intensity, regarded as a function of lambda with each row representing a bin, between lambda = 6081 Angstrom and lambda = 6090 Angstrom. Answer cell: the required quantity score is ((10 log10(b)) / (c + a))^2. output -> 0.002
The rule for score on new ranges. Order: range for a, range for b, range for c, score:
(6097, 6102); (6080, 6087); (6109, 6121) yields 0.010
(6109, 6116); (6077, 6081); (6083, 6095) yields 0.006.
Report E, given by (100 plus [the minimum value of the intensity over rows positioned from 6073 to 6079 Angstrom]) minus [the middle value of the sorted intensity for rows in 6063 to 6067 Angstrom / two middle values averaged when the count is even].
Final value 99.7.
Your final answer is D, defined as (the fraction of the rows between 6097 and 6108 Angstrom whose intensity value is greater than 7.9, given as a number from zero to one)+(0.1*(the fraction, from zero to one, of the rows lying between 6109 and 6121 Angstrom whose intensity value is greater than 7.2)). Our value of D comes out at 0.1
